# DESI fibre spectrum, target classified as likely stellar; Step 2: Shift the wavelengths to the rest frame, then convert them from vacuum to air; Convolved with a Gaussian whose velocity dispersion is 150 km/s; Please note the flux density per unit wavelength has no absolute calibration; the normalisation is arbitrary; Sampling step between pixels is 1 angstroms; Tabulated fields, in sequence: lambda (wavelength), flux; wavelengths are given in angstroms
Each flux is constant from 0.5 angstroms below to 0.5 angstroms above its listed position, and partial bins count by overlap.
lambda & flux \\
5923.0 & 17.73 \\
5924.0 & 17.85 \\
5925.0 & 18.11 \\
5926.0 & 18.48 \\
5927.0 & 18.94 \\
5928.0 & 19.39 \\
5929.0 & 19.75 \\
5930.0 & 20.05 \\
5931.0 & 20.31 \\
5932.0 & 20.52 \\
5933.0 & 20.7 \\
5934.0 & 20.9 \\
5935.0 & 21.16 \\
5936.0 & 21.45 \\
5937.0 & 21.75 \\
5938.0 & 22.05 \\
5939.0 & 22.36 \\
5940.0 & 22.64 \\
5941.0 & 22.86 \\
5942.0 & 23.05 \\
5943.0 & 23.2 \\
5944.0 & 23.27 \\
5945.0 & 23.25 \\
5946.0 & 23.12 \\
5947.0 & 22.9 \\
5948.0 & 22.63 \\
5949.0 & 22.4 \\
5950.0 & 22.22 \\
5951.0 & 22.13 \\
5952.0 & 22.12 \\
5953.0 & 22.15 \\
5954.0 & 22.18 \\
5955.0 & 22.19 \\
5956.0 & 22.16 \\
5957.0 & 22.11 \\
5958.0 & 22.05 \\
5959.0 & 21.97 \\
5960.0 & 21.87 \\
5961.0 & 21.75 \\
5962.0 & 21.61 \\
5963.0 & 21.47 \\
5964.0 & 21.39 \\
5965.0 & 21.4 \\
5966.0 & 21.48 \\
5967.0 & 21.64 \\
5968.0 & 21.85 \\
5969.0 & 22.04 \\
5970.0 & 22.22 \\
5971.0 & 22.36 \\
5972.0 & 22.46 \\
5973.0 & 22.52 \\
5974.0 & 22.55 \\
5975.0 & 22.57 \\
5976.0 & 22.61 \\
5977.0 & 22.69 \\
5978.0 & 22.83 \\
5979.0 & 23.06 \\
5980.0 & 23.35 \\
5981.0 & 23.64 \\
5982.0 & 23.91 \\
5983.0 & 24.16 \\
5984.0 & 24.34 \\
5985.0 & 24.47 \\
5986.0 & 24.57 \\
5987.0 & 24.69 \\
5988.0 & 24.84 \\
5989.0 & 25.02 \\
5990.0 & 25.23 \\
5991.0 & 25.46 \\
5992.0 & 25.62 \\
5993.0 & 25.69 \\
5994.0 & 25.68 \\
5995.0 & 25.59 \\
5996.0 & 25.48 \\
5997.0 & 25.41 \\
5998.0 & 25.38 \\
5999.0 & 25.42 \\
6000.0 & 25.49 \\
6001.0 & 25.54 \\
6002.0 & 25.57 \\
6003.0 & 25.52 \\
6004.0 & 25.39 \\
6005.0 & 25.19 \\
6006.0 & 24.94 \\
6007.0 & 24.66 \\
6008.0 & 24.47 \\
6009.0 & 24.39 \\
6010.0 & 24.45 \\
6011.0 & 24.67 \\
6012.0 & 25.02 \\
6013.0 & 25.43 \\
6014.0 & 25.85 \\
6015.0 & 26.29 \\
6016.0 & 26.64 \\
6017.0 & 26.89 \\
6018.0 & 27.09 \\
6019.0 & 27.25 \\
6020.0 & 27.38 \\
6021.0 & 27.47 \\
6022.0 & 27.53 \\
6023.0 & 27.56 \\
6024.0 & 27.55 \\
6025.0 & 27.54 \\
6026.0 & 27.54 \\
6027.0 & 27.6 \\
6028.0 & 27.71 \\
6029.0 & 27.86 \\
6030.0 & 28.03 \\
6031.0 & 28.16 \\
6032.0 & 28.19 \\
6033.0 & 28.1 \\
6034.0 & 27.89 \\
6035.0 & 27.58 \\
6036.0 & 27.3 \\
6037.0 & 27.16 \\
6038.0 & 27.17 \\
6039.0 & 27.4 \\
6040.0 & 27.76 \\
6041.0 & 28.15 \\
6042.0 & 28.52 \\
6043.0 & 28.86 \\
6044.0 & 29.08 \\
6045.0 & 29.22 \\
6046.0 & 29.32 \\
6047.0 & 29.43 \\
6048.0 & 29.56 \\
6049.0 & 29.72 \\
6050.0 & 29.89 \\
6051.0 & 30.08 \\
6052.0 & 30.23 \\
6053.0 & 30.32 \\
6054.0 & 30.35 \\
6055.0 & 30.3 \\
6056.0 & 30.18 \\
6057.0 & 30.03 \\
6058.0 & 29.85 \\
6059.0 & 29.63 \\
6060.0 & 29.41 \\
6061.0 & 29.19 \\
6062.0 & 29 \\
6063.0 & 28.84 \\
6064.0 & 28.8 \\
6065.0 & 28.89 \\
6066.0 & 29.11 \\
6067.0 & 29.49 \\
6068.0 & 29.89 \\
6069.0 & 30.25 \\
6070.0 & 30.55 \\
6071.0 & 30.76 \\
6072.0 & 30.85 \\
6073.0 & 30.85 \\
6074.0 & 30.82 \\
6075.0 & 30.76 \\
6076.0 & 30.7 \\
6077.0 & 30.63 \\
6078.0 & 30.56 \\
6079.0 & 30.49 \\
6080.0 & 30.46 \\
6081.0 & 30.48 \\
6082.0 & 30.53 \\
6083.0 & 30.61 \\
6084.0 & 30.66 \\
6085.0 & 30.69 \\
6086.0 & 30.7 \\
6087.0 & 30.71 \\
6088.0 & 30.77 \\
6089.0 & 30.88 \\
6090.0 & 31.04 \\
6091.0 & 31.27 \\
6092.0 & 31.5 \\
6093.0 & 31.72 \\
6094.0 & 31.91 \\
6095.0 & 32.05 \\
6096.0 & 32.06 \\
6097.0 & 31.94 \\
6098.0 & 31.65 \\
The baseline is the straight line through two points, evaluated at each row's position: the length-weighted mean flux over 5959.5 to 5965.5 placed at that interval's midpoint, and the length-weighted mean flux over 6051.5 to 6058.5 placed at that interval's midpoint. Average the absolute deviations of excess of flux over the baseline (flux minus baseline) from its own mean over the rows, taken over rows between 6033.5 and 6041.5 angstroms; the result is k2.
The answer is 0.300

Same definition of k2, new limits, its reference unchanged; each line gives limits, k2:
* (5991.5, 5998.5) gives 0.268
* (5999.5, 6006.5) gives 0.334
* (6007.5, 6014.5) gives 0.300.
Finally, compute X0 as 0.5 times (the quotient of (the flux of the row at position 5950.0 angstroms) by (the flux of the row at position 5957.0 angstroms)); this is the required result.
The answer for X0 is 0.50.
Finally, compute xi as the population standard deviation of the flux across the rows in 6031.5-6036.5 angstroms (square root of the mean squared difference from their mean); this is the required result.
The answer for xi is 0.33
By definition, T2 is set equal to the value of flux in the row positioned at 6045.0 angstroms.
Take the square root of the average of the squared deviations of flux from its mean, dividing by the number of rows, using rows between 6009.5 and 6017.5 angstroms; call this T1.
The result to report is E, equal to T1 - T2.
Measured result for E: -28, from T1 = 0.85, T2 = 29.22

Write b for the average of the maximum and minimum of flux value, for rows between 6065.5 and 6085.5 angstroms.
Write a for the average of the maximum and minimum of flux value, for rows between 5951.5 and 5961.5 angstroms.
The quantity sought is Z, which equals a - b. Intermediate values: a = 22.0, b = 30.0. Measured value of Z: -8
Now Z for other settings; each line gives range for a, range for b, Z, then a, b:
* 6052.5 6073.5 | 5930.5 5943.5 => 8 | 29.8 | 21.8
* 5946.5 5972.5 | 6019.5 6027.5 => -5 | 22.1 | 27.5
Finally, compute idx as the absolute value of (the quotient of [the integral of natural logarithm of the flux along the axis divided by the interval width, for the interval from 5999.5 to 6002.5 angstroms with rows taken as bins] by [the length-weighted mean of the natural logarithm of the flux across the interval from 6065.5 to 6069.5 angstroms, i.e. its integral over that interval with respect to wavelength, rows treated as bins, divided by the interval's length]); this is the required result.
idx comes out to 0.96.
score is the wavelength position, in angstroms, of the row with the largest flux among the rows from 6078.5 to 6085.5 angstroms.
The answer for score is 6085.0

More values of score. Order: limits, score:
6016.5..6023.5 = 6023.0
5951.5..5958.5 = 5955.0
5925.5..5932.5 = 5932.0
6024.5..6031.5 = 6031.0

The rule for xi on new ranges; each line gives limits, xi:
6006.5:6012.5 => 0.21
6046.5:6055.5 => 0.33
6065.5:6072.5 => 0.61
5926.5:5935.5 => 0.69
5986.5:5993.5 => 0.36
